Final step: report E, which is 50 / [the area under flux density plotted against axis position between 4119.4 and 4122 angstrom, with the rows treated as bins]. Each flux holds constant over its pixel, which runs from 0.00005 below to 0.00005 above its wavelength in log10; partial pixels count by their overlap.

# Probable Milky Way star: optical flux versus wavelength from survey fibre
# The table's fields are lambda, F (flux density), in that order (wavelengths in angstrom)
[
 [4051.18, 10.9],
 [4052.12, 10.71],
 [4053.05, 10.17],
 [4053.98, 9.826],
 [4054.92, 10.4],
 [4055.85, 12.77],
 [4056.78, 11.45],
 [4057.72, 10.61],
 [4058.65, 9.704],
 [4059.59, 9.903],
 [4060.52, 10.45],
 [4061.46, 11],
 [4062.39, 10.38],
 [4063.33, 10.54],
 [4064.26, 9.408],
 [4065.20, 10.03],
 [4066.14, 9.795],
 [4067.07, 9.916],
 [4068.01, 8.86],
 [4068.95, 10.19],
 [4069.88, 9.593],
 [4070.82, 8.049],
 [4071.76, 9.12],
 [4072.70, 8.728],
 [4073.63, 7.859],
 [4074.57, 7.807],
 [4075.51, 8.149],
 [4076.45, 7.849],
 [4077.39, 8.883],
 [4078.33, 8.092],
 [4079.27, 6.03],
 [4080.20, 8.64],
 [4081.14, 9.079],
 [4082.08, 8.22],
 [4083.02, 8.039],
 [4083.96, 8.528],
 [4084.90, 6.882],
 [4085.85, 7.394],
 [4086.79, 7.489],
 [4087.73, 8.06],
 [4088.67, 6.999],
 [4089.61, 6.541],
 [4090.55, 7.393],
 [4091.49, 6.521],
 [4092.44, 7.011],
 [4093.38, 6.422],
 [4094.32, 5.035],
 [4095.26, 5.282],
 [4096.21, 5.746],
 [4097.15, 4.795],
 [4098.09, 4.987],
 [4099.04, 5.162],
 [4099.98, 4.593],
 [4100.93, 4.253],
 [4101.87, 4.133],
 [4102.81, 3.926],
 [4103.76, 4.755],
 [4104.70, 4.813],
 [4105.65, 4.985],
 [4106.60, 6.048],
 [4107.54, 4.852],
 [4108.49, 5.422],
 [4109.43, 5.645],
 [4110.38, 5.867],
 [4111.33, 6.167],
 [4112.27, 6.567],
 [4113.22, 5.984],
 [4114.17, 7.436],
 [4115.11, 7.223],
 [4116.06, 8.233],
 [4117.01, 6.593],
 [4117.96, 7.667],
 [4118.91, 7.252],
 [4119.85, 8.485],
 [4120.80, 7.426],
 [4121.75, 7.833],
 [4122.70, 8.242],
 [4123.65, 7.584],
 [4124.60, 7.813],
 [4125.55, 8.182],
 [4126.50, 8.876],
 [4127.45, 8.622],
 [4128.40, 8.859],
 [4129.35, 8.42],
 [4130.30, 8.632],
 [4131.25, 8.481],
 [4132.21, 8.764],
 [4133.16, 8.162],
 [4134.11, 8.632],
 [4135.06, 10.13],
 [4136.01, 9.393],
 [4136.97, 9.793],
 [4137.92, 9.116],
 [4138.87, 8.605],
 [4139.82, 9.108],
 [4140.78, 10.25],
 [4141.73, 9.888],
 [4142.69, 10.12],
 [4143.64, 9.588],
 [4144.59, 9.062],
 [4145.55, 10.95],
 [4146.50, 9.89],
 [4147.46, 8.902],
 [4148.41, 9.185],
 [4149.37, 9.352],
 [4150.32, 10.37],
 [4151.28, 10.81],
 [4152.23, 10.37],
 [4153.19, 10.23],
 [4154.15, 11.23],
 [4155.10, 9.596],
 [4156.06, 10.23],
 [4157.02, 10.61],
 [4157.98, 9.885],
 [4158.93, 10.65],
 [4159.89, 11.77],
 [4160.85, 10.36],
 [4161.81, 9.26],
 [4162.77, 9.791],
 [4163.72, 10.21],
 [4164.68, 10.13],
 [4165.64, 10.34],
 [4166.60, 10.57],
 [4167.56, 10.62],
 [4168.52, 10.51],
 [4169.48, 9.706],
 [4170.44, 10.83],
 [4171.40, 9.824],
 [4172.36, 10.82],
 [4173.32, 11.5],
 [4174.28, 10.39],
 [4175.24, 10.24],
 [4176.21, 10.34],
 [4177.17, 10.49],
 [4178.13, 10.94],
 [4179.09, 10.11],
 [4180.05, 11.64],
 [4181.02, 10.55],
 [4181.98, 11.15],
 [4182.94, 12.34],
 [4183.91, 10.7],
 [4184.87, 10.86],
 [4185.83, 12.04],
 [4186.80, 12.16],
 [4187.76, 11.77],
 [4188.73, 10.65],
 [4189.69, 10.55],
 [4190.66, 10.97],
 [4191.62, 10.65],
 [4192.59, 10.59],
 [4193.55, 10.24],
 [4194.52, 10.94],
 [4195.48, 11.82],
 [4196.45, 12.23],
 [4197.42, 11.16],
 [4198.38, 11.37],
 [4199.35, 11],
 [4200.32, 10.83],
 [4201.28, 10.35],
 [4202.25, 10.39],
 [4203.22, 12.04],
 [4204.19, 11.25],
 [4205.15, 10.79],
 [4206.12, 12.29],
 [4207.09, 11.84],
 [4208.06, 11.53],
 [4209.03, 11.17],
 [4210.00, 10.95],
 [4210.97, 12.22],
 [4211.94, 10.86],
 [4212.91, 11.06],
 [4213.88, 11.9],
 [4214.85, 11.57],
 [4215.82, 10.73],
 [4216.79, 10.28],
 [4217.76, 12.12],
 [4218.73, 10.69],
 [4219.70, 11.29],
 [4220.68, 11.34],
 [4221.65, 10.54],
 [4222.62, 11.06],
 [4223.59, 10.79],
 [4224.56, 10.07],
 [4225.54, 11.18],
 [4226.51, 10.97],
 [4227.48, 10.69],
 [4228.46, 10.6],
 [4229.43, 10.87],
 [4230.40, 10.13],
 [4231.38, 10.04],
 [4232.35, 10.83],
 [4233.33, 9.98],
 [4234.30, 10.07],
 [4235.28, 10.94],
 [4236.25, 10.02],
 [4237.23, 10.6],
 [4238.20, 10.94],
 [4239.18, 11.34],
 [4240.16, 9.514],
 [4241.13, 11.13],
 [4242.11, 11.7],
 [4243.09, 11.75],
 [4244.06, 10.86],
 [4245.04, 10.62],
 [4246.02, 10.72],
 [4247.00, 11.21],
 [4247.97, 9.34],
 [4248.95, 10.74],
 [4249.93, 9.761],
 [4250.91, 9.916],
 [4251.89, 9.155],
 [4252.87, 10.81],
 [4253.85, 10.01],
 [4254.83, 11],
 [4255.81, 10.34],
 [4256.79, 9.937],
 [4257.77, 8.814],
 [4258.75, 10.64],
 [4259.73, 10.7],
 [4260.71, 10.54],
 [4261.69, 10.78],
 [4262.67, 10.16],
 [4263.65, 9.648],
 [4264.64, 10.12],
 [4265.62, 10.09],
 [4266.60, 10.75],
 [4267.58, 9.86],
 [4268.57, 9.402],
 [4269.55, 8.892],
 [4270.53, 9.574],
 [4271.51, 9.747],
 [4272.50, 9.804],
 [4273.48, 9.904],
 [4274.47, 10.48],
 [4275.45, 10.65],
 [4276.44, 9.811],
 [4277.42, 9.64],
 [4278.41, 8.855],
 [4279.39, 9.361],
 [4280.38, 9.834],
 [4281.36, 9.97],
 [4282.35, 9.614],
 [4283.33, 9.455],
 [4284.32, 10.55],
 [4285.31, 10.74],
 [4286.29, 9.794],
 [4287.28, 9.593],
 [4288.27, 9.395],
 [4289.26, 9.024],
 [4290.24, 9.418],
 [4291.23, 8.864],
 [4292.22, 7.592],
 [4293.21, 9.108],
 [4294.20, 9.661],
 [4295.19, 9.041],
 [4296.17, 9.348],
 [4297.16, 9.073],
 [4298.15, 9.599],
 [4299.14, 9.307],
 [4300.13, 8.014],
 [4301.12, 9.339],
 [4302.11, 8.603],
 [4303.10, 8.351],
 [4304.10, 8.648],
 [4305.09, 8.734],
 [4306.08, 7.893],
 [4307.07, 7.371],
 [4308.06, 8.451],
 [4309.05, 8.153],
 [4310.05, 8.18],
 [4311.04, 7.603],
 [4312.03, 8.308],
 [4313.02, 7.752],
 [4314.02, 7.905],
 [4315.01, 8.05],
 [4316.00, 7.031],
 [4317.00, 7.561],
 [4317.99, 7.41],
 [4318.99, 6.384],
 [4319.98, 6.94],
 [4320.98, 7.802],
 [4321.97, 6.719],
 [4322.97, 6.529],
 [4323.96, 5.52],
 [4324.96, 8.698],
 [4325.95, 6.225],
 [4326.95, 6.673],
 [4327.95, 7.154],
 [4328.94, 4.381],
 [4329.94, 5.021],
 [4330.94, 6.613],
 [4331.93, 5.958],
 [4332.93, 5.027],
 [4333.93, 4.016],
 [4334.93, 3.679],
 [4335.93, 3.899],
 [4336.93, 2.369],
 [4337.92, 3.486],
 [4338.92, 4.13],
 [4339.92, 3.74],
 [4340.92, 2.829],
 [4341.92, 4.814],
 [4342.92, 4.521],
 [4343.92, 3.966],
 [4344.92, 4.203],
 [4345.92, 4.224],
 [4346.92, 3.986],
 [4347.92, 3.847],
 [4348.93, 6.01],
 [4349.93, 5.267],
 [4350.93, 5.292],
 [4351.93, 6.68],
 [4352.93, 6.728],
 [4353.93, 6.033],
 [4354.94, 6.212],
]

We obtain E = 2.43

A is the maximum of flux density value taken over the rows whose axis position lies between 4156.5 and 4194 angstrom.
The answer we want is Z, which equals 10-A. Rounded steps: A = 12.34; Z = -2.3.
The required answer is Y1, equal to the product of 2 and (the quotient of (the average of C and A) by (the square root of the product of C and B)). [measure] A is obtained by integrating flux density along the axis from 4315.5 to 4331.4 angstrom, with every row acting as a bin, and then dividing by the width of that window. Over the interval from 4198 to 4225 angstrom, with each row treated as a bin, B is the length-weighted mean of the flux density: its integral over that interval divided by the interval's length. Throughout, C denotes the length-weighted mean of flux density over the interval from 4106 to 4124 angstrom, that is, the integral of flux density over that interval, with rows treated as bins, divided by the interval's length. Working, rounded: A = 7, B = 11.16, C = 6.9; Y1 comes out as 1.5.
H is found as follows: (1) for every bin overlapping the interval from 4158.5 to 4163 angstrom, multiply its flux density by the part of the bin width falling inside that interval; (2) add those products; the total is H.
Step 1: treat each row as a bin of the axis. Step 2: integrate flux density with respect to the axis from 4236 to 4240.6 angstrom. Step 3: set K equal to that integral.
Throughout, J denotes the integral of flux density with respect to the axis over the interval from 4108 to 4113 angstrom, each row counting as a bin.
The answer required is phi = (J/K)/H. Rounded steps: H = 47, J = 30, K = 48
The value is 0.013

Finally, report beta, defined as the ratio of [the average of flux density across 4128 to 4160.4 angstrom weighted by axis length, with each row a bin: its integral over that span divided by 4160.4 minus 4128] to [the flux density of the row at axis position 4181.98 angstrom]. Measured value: 0.9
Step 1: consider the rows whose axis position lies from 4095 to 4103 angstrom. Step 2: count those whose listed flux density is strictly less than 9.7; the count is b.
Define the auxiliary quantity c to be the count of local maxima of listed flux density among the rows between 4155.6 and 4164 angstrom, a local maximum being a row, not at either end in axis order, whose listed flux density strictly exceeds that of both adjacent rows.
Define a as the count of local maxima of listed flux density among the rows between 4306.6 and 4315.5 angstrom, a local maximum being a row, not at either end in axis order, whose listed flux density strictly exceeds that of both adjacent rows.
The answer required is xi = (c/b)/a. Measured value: 0.07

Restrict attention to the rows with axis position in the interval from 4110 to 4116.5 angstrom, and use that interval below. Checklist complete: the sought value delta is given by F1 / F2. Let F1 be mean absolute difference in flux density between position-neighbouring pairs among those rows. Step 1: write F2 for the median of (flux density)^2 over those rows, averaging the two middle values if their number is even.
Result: 0.0153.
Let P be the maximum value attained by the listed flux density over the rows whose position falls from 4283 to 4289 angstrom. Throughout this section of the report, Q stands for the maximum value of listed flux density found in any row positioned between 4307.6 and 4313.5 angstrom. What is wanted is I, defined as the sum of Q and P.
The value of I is 19.2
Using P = 10.74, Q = 8.451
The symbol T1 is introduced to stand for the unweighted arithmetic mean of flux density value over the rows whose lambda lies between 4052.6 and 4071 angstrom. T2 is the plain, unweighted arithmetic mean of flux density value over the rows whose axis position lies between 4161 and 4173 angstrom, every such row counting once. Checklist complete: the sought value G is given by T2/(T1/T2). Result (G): 10.3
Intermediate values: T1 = 10.2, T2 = 10.2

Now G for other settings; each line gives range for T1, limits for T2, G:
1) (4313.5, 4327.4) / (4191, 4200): 17.4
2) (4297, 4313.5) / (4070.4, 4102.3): 5.8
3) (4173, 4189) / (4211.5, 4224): 11.1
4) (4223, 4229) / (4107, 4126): 4.6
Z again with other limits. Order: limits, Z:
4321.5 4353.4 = 1.3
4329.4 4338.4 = 3.4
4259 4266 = -0.8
